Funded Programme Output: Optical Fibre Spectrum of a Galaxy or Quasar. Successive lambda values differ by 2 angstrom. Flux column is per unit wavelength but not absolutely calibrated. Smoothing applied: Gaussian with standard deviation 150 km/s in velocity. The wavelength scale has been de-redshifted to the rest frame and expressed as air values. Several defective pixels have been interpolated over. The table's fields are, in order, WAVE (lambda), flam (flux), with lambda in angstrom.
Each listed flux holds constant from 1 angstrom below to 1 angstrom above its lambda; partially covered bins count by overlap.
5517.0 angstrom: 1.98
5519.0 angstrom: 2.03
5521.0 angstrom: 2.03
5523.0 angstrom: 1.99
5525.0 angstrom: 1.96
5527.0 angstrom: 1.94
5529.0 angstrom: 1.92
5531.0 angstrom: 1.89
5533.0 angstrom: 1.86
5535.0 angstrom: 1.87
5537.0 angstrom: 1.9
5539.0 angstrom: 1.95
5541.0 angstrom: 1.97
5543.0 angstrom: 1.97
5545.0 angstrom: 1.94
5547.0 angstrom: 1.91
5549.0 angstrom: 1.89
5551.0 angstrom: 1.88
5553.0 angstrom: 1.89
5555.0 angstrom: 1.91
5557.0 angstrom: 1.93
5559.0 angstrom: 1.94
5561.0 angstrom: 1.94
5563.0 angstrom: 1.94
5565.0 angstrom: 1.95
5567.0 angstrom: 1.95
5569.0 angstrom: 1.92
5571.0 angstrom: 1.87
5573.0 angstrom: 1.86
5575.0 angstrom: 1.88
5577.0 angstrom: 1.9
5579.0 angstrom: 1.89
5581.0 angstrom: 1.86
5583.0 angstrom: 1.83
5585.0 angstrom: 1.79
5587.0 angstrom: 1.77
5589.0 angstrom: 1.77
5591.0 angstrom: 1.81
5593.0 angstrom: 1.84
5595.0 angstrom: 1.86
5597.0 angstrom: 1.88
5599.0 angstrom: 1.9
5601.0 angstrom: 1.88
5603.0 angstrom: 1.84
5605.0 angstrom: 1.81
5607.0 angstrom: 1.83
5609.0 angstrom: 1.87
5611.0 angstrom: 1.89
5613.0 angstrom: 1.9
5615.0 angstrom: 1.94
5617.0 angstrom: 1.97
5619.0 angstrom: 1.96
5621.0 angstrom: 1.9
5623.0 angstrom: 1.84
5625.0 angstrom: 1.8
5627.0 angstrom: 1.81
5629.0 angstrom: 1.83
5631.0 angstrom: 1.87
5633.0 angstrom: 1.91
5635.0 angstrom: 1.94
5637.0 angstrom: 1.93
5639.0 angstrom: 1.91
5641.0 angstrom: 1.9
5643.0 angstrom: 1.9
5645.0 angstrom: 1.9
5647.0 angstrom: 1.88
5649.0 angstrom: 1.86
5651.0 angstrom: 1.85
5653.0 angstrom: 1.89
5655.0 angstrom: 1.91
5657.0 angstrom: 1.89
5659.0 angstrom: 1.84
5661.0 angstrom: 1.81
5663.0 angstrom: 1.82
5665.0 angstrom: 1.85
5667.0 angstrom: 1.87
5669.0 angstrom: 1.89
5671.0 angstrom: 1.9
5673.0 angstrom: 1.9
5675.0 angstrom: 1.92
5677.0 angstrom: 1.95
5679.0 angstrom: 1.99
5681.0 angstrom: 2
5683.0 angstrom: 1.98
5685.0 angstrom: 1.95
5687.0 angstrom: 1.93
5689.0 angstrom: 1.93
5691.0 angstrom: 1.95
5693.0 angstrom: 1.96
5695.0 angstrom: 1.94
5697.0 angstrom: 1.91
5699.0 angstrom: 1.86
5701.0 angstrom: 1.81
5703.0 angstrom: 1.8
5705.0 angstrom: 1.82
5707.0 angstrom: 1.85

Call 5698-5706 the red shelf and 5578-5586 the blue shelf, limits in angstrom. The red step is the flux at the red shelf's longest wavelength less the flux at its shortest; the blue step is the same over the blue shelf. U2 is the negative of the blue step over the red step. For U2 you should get -2.5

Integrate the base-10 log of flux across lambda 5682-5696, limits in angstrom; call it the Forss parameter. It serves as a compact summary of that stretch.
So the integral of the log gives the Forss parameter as 4.06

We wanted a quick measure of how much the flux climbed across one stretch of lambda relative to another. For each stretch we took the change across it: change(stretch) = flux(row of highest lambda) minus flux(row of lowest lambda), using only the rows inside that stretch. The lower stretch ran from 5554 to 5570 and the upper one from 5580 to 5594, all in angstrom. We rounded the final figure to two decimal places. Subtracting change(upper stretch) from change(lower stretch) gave 0.03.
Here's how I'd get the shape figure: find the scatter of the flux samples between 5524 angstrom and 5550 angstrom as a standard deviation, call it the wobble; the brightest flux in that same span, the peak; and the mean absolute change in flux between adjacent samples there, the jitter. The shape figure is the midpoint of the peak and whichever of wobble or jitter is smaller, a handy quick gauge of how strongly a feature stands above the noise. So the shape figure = 0.997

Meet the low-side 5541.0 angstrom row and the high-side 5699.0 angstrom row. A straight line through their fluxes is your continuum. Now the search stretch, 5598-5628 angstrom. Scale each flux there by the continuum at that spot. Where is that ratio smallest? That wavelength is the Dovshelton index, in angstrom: 5605.0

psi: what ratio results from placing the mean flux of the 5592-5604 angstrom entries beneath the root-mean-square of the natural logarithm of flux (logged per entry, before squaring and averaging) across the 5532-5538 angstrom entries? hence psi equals 0.337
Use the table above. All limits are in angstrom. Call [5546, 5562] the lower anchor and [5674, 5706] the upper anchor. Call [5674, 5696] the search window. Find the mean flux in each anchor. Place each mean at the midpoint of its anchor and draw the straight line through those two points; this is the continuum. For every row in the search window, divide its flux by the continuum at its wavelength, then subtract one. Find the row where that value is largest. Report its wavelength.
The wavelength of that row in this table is 5681.0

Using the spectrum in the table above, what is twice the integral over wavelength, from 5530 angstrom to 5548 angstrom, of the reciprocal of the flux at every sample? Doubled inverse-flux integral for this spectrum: 19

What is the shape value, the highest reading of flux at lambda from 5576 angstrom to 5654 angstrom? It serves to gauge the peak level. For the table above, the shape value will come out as 1.97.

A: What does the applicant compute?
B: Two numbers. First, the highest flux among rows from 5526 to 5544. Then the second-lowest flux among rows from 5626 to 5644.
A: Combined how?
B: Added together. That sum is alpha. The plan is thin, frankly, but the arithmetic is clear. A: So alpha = 3.80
